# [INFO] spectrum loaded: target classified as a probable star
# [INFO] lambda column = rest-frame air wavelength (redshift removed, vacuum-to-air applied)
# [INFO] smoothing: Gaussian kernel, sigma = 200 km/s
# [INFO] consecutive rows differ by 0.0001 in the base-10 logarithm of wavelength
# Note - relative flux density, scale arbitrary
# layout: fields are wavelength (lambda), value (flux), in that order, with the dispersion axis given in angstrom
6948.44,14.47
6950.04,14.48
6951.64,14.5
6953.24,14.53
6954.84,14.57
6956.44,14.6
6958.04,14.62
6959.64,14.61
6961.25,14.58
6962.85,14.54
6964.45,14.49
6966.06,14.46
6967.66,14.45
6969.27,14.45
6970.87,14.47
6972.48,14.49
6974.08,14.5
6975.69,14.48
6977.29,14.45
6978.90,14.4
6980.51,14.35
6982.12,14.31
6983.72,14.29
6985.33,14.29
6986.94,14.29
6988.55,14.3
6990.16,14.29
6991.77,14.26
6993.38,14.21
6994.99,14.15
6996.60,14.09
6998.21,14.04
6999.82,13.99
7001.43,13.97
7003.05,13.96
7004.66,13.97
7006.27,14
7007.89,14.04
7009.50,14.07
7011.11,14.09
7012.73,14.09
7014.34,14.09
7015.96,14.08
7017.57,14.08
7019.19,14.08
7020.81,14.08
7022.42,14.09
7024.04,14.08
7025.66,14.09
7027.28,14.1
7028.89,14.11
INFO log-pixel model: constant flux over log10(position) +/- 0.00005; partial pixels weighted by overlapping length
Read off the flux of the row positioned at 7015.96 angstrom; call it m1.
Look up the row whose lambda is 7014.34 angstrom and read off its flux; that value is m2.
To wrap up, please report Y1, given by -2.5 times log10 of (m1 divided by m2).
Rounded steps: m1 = 14.08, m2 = 14.09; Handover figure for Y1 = 0.001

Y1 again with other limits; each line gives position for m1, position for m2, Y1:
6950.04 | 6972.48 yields 0.001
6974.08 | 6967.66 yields -0.004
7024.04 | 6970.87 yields 0.030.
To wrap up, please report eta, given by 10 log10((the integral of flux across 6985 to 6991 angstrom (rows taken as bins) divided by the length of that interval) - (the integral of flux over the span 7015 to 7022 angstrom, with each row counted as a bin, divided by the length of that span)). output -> -6.9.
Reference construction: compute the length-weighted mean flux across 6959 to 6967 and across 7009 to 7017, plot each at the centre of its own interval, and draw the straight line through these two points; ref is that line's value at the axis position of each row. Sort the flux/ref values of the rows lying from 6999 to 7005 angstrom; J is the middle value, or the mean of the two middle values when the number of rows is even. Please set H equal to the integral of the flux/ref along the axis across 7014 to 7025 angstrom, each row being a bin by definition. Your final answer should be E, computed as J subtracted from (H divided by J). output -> 10.2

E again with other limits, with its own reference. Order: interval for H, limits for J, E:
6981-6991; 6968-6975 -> 9.0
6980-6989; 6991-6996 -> 8.0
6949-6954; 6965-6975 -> 4.0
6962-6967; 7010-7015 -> 4.0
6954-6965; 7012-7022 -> 10.0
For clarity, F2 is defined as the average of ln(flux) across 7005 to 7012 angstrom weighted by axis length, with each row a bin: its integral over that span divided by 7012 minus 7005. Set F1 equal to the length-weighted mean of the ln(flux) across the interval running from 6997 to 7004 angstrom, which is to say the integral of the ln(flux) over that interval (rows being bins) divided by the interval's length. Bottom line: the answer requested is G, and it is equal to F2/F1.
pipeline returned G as 1.00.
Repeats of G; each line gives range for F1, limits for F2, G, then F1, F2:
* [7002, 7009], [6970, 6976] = 1.01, 2.64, 2.67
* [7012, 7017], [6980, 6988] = 1.00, 2.65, 2.66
